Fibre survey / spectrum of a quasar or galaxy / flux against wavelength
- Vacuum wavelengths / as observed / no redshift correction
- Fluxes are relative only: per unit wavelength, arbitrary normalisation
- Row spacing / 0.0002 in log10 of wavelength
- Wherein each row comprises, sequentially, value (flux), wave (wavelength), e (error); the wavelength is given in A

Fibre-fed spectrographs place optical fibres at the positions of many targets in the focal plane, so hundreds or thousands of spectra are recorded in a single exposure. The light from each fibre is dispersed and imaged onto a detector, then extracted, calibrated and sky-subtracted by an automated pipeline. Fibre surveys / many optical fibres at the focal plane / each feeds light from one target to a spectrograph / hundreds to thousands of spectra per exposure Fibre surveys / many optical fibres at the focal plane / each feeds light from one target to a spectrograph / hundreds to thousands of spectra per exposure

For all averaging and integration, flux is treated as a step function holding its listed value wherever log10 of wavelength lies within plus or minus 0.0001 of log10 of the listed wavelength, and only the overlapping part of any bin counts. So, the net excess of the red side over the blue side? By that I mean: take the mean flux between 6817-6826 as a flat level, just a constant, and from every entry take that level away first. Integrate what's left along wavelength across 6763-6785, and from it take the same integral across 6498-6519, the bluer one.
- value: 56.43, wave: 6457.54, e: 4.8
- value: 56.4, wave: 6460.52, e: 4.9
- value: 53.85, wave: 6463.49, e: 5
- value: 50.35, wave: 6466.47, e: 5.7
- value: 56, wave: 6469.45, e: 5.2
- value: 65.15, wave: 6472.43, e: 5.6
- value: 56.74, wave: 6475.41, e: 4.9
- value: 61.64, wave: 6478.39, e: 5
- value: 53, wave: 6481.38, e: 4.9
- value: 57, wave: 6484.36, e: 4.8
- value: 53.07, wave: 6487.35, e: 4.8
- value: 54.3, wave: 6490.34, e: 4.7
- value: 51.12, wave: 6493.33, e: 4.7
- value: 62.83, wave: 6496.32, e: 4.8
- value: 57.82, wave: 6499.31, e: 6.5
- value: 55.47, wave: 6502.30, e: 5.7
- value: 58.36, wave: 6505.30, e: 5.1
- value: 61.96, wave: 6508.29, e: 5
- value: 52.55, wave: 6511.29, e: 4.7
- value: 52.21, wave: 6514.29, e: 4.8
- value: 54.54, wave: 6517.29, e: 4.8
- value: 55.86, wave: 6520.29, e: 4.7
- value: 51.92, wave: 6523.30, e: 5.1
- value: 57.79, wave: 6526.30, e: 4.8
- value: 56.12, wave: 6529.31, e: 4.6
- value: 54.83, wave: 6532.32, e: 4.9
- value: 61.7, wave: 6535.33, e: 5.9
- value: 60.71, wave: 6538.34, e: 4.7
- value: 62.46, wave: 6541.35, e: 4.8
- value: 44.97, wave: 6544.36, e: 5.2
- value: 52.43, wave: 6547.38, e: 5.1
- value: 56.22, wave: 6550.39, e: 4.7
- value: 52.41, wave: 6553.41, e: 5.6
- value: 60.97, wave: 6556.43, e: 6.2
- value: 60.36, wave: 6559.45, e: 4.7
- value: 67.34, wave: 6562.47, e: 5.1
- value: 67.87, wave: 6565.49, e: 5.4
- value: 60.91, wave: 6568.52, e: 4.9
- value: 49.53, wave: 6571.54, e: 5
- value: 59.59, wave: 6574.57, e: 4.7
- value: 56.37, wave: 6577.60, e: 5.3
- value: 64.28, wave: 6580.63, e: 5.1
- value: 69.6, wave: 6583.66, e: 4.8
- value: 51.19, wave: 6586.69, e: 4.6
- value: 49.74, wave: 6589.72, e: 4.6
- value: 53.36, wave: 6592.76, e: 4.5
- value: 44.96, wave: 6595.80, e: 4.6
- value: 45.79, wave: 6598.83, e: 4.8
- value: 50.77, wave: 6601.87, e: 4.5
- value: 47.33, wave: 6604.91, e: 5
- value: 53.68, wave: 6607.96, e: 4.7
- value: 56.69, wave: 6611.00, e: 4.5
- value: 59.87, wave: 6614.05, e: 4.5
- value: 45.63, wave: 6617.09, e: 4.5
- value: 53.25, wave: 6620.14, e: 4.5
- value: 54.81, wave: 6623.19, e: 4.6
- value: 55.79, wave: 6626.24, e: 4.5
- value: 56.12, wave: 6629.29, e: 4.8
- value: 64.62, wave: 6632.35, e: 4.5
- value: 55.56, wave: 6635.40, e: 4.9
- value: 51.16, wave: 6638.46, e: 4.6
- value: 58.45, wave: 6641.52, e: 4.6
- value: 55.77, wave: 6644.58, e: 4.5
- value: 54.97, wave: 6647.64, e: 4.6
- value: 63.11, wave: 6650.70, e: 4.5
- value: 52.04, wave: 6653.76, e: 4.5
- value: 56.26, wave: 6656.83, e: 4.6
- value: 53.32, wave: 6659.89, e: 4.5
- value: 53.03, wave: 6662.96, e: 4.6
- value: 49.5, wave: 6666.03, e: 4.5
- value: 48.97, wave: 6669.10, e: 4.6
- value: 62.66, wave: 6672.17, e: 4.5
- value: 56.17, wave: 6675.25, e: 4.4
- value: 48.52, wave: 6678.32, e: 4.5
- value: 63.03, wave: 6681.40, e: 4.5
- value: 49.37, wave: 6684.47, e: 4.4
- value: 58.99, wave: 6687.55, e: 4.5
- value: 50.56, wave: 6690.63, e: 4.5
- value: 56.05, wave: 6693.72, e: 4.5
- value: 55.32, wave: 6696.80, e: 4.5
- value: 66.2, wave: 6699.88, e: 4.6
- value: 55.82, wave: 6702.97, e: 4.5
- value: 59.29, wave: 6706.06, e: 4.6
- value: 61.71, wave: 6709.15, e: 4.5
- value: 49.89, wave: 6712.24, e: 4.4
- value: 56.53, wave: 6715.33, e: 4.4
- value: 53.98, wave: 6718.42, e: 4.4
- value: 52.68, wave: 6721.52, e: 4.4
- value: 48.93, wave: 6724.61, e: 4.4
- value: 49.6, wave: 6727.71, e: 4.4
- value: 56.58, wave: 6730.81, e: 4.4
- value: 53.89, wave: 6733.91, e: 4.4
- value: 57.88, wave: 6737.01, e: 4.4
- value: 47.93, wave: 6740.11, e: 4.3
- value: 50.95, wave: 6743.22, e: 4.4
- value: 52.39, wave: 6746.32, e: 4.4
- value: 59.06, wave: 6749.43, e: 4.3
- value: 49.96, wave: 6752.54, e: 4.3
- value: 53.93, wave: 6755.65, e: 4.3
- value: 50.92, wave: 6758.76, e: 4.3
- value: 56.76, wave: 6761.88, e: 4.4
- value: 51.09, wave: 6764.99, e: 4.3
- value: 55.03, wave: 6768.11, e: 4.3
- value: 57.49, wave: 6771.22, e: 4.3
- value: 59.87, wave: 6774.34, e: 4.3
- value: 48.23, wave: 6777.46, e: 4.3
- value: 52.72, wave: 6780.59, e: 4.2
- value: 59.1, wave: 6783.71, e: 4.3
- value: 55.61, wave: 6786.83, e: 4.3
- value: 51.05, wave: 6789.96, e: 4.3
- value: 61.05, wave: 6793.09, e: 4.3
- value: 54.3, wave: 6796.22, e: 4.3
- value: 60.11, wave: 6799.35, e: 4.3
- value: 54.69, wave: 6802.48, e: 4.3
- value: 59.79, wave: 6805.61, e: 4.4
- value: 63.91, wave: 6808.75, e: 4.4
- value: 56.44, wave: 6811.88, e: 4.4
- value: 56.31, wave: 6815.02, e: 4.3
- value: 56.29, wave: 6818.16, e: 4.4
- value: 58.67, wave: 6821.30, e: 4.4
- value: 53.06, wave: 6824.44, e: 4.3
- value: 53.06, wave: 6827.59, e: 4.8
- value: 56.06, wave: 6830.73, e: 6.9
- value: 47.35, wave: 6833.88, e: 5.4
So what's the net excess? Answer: -29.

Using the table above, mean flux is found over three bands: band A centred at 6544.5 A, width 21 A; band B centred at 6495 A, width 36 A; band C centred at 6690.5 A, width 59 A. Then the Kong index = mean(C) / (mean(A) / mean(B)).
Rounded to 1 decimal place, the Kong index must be 56.3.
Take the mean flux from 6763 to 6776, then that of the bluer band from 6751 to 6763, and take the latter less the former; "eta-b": -3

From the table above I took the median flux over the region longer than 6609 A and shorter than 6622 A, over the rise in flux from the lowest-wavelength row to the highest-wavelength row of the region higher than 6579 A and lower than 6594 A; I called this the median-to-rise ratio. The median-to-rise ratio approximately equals -5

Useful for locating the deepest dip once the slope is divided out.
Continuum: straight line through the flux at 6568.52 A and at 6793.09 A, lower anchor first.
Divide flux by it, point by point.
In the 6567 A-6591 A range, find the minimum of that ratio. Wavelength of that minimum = 6571.54 A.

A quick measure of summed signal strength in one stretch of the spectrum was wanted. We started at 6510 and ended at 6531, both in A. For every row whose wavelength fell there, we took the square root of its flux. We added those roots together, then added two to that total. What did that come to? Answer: 53.6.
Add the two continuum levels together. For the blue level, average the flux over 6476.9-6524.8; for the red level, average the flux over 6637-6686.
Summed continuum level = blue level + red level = 111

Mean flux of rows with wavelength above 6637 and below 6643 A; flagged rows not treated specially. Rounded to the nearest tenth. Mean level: 54.8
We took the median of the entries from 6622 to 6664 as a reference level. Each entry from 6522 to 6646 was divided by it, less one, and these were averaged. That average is 0.00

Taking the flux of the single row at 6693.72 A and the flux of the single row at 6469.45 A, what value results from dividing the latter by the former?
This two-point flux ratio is 1.00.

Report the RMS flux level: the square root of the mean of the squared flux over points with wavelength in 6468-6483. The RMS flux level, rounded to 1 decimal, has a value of 58.7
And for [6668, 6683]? 56.2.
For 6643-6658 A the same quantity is 56.5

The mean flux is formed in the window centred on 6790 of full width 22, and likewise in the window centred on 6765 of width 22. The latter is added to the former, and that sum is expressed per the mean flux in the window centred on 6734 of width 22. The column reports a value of 2.13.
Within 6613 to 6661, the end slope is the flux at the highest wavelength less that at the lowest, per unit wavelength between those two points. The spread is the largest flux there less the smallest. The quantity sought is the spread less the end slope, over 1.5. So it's 13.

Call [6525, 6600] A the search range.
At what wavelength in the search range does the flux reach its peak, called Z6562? 6583.66 A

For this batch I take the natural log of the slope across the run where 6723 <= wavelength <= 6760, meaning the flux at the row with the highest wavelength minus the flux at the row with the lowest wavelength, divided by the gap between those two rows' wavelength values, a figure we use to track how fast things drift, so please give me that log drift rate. -2.84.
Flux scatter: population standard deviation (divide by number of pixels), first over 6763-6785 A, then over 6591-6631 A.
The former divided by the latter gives 0.9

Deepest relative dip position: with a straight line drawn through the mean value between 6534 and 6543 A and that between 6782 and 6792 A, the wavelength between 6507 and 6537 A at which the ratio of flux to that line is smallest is 6523.30 A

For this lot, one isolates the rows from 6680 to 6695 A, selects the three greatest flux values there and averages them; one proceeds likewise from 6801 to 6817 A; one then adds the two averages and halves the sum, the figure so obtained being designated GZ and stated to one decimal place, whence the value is 59.7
